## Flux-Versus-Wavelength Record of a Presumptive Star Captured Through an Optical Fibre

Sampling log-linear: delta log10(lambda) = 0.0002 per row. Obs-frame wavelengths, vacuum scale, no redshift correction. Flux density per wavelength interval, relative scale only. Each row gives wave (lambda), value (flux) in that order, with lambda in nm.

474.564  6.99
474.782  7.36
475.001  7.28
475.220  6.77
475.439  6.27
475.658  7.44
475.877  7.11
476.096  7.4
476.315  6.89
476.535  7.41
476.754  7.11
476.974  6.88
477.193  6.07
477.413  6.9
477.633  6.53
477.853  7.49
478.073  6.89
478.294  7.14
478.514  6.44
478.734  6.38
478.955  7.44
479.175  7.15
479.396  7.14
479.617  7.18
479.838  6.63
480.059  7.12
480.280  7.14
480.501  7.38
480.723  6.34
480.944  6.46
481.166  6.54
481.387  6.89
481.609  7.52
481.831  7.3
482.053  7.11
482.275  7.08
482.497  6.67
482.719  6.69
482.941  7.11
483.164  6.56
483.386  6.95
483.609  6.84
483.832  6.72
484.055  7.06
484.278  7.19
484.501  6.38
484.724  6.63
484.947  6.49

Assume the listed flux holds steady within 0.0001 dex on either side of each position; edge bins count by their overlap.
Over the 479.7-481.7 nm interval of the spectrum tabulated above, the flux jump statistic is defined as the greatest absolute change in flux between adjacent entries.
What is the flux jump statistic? 1.04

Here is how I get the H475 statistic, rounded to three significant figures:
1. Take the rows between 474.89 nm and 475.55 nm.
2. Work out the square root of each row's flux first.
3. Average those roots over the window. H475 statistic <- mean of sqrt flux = 2.60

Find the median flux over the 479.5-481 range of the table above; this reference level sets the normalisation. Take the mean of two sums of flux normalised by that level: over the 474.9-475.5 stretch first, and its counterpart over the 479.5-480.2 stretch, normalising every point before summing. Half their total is 2.90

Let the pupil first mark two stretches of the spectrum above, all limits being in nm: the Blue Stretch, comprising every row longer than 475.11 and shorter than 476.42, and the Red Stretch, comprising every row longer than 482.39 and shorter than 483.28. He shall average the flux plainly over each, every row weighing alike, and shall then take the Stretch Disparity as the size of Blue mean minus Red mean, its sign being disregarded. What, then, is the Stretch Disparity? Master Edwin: 0.2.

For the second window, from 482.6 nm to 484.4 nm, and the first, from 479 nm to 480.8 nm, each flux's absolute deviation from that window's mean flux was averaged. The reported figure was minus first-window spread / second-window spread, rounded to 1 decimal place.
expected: -1.4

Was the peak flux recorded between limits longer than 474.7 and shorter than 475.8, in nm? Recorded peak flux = 7.44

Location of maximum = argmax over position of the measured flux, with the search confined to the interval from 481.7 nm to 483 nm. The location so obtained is 481.831 nm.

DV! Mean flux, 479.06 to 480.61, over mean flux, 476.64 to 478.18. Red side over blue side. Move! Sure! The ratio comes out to 1.039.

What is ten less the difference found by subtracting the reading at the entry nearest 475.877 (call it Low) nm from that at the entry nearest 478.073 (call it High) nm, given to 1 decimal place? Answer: 10.2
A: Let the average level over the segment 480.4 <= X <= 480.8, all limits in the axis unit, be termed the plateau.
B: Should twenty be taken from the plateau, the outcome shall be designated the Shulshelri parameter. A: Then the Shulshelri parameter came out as -13.1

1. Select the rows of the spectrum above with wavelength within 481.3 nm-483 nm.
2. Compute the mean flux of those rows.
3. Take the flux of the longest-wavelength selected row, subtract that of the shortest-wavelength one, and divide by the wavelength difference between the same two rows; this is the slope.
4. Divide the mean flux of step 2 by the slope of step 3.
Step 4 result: 50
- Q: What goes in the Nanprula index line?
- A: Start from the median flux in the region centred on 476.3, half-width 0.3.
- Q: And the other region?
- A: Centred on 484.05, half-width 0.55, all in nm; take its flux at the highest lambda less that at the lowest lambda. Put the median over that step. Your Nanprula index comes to -16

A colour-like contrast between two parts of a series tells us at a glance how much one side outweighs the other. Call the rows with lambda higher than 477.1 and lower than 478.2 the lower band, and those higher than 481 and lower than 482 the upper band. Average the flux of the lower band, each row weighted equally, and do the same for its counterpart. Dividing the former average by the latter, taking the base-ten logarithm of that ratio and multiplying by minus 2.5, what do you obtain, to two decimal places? 0.04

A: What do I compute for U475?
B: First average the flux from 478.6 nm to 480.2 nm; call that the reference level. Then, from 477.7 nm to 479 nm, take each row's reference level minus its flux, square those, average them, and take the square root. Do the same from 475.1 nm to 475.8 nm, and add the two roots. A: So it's 0.95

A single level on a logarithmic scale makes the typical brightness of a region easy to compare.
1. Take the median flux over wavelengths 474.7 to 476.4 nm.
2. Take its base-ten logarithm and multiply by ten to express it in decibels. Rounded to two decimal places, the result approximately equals 8.57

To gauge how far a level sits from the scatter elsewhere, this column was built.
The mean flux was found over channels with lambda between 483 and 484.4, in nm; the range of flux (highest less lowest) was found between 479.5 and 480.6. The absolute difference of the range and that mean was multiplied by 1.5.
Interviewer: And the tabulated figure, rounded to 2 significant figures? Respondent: 9.2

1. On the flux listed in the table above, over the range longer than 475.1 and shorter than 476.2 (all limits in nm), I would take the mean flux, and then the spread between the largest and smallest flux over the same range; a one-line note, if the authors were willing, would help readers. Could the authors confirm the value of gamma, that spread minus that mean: -5.83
